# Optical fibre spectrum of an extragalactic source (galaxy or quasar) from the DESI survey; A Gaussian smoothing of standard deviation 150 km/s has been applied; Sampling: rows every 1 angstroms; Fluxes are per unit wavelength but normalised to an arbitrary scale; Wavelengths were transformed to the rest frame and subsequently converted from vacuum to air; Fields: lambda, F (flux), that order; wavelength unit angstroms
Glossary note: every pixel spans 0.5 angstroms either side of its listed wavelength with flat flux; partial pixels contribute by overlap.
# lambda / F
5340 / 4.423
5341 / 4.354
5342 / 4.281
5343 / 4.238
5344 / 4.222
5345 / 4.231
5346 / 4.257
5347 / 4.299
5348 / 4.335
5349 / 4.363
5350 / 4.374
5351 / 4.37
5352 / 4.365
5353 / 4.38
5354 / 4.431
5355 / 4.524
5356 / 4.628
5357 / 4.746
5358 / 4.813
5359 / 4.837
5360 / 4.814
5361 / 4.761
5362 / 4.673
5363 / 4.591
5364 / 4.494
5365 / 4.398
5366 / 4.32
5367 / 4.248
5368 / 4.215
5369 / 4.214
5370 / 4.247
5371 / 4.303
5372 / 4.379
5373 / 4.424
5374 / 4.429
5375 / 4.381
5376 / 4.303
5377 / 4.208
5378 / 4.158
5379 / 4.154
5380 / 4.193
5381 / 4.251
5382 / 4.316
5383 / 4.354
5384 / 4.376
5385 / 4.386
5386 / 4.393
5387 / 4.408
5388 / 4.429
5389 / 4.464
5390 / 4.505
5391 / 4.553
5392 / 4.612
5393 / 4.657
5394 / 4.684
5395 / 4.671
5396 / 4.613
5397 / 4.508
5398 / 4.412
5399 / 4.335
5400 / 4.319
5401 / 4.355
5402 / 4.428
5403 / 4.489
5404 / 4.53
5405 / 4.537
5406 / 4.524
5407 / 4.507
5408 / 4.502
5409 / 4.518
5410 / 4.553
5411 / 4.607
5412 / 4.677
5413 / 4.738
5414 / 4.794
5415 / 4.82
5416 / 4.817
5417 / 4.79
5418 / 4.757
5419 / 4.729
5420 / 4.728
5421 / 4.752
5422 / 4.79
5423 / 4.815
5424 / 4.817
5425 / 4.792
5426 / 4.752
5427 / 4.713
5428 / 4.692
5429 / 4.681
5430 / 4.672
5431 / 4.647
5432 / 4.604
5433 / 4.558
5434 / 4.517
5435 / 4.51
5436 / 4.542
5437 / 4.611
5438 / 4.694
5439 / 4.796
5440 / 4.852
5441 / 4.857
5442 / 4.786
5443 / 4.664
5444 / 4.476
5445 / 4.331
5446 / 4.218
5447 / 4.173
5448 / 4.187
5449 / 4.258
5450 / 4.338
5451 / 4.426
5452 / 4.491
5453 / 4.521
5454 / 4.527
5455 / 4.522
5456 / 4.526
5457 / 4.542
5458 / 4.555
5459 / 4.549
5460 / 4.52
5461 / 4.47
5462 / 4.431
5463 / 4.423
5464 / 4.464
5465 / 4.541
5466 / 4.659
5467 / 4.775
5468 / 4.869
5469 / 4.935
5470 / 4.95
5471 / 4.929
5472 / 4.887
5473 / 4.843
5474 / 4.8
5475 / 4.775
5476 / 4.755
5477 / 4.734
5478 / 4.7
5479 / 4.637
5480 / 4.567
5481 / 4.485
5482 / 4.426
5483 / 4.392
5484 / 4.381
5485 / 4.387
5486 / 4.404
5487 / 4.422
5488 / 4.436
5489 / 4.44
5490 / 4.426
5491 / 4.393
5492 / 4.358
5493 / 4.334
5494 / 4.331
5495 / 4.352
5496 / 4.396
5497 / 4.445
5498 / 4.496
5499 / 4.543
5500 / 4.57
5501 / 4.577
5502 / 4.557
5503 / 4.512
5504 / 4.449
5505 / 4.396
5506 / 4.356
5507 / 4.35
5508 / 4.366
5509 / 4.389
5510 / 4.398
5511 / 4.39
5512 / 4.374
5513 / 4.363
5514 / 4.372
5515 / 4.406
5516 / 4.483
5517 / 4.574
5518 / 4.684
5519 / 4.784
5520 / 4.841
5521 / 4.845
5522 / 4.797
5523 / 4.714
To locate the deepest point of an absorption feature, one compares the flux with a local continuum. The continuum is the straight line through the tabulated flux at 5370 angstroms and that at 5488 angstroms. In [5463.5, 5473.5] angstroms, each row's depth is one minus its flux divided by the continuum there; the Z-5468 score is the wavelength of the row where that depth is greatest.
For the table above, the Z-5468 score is 5464 angstroms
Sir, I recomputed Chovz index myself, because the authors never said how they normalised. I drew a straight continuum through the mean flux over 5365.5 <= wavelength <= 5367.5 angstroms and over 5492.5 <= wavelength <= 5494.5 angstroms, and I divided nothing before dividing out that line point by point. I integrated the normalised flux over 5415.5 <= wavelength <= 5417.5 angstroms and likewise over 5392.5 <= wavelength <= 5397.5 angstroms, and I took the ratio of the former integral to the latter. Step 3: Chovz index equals 0.41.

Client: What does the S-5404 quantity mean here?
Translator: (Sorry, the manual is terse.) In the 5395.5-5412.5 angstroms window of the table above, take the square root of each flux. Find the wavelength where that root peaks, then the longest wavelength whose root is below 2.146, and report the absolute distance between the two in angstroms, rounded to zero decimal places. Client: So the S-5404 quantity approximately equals 2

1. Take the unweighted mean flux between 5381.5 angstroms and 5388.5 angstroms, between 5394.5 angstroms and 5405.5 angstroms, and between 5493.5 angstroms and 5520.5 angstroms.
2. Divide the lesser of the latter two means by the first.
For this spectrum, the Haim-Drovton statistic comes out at 1.02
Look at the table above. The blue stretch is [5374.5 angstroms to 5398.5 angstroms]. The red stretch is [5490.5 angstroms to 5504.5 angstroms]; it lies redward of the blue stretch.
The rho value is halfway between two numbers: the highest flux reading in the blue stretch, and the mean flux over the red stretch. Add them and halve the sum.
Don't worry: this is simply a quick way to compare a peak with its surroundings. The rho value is 4.57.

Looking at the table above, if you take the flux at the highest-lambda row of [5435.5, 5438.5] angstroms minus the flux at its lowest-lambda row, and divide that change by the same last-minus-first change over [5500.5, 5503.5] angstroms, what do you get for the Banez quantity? -2.3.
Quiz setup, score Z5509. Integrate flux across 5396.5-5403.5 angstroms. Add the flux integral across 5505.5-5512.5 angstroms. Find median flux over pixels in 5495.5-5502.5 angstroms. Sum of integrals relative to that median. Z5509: 13.5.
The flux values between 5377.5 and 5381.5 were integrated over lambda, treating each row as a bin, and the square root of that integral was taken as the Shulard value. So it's 4.09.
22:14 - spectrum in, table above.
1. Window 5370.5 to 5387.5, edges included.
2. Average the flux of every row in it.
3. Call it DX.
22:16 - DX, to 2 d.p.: 4.32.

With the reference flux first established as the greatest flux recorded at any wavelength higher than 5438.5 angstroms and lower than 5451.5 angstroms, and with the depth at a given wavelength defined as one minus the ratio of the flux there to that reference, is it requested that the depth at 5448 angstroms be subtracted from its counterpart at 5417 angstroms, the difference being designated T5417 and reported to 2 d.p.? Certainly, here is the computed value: -0.12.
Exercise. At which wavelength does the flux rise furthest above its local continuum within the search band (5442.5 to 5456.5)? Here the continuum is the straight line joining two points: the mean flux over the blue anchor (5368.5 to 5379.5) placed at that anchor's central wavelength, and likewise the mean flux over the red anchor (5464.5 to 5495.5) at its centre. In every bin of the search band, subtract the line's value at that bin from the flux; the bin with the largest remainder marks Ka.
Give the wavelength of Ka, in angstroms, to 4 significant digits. 5443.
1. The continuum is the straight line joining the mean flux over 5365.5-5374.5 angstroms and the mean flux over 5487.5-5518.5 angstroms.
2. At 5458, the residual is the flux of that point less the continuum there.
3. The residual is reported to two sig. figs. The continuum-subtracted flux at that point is 0.16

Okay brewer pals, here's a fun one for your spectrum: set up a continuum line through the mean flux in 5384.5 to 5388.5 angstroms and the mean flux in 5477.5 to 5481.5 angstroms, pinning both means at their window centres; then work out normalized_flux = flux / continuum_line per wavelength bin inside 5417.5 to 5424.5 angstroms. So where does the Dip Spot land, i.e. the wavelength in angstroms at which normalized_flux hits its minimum 5420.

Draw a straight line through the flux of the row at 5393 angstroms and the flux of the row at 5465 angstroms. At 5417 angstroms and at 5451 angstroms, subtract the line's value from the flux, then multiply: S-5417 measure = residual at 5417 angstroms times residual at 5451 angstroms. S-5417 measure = -0.024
